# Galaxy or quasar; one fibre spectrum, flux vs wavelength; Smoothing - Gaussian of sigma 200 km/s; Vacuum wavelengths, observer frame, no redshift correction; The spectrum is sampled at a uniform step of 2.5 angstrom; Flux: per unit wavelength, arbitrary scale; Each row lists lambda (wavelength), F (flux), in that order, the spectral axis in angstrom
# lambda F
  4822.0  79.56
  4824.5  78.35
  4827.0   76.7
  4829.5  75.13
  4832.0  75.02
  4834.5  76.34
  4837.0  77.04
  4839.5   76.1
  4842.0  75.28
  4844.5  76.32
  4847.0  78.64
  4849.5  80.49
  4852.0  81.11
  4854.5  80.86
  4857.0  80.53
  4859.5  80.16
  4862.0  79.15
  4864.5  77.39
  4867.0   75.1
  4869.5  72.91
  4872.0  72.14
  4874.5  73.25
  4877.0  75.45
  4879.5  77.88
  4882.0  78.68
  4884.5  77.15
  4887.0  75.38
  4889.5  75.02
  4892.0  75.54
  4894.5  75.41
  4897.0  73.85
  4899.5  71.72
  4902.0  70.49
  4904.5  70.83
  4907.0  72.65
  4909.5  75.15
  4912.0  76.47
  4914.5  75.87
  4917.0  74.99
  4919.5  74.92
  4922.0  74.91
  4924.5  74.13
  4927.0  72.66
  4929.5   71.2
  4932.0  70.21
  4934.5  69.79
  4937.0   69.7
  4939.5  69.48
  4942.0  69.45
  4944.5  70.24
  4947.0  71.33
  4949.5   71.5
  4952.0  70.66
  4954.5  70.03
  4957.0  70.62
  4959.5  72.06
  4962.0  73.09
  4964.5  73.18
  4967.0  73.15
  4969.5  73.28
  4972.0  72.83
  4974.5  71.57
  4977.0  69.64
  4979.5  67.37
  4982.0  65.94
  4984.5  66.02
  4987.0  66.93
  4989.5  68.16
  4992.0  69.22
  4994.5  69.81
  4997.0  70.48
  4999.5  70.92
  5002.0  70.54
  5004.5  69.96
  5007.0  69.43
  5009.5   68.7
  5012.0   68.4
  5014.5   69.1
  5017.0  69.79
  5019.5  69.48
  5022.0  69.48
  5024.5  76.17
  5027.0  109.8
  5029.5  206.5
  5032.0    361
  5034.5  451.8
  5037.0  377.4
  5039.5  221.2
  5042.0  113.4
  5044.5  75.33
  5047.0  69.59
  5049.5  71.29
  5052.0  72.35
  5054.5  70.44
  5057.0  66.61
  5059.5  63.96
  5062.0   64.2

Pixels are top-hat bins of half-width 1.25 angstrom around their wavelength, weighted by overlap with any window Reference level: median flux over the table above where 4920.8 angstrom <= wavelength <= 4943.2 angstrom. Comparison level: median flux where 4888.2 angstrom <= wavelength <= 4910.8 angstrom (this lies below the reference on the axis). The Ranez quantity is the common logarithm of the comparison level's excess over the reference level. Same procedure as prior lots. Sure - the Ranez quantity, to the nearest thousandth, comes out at 0.561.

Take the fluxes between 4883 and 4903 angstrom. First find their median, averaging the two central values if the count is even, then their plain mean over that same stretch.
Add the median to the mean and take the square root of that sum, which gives 12.2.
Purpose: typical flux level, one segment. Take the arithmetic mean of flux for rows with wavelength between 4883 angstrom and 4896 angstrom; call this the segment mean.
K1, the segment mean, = 75.7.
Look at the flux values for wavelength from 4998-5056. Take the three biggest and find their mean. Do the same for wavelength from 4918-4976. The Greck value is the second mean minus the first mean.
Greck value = -322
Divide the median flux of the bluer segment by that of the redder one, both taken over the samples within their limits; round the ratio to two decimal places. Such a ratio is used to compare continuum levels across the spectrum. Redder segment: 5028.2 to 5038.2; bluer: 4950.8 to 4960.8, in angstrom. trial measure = 0.19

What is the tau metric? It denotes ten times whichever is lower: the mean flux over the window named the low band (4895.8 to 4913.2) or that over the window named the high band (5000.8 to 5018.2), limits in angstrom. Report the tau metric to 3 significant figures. 694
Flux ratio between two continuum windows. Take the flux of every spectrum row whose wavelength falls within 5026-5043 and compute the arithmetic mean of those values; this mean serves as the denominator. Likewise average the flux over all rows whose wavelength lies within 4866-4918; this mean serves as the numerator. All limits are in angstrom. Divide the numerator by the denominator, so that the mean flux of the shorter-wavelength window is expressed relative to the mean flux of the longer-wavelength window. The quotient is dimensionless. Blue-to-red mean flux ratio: 0.28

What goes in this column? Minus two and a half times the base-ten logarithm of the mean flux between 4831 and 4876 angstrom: -4.72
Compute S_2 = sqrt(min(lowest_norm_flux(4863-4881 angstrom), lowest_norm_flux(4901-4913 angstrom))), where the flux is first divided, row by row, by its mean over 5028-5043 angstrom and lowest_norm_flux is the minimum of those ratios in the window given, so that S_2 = 0.4943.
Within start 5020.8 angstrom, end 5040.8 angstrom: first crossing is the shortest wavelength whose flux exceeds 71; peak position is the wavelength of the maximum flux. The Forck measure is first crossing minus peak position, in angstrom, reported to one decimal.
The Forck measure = -10.0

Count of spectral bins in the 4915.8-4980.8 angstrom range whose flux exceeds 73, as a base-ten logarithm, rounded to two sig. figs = 0.90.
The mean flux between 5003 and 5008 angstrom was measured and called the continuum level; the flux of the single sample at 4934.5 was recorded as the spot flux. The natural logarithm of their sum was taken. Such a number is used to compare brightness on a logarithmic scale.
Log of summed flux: 4.94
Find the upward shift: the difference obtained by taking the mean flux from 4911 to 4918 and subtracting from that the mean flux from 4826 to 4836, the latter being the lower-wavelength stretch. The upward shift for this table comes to 0.0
